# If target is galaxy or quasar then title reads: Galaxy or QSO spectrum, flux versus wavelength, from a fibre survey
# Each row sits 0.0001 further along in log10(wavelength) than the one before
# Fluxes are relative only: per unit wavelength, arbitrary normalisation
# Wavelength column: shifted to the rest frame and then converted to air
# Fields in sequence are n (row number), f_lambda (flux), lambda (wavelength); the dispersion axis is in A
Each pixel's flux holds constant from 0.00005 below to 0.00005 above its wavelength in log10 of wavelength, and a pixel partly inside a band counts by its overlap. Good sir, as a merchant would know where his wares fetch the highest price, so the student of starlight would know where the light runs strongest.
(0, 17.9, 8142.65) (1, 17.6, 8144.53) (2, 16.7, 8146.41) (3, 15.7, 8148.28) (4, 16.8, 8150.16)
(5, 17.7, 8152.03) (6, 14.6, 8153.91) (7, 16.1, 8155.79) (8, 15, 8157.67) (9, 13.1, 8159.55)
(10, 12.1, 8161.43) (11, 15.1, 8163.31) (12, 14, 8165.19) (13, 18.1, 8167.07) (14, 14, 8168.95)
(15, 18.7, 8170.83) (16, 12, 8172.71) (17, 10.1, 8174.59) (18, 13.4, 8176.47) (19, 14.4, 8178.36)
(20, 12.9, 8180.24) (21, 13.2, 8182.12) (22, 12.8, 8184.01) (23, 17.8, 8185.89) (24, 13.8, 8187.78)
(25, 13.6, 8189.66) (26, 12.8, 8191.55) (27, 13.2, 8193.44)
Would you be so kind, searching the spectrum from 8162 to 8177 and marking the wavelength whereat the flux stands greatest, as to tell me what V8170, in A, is 8170.83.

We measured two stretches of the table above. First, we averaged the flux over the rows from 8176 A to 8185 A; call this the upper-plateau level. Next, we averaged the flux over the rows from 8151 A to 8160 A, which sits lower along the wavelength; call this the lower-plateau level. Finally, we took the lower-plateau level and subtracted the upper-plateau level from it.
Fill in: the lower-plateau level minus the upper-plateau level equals 2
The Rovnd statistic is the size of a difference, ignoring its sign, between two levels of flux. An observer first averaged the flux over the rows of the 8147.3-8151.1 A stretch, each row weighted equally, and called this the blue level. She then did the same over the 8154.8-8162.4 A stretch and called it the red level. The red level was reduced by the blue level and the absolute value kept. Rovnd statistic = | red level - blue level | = 2.2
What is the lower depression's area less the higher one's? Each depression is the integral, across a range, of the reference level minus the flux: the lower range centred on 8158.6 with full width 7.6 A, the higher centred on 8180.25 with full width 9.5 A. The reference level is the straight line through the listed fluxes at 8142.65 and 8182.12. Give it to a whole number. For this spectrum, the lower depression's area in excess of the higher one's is 14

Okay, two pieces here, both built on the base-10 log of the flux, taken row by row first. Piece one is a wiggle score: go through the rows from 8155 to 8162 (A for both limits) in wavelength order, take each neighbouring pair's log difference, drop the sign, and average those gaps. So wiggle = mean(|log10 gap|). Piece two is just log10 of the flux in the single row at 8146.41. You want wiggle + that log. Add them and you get 1.26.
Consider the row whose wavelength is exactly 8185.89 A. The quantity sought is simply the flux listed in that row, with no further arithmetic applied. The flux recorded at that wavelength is 17.8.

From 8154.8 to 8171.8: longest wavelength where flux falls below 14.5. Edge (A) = 8168.95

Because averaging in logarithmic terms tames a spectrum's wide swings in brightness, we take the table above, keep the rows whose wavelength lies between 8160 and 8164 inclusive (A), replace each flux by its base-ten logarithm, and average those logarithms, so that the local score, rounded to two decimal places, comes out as 1.13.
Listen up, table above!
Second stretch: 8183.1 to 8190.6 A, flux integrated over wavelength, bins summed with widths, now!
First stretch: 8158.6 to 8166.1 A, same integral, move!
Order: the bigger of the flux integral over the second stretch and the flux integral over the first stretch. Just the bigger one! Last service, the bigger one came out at 109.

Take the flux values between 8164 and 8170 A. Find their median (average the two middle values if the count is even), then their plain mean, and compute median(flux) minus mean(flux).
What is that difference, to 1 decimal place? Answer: -1.4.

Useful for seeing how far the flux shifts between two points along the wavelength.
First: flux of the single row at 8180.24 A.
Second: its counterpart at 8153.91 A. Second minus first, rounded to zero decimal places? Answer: 2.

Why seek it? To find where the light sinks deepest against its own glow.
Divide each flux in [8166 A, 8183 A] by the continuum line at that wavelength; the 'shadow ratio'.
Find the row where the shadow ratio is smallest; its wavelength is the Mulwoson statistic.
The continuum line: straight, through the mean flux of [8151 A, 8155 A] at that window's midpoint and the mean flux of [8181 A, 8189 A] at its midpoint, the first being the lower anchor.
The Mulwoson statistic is 8174.59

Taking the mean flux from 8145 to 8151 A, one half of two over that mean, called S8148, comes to 0.061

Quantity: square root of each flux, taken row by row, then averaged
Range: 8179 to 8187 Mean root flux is 3.76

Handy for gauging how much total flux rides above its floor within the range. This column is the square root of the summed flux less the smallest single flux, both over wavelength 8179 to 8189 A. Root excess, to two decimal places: 7.60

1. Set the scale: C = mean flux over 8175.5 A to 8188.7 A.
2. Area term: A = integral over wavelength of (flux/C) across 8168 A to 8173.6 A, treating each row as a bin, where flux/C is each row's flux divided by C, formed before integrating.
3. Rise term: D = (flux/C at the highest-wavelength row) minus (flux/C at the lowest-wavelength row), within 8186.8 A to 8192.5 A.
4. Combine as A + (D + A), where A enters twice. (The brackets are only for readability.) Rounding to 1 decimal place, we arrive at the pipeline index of 11.9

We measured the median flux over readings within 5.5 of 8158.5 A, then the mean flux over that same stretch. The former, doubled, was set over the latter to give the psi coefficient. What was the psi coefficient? 2.07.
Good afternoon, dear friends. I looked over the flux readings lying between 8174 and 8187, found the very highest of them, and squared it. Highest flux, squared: 317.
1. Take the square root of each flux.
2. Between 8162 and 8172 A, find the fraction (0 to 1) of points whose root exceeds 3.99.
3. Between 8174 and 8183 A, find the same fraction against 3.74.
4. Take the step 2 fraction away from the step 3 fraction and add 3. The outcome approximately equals 2.8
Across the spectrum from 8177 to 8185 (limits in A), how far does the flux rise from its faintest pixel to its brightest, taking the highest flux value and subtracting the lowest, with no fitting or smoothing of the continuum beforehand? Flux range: 1.6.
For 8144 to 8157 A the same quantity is 3.1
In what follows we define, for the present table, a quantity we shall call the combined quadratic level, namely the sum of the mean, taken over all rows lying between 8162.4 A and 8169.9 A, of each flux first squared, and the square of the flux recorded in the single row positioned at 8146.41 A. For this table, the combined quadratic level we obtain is 516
